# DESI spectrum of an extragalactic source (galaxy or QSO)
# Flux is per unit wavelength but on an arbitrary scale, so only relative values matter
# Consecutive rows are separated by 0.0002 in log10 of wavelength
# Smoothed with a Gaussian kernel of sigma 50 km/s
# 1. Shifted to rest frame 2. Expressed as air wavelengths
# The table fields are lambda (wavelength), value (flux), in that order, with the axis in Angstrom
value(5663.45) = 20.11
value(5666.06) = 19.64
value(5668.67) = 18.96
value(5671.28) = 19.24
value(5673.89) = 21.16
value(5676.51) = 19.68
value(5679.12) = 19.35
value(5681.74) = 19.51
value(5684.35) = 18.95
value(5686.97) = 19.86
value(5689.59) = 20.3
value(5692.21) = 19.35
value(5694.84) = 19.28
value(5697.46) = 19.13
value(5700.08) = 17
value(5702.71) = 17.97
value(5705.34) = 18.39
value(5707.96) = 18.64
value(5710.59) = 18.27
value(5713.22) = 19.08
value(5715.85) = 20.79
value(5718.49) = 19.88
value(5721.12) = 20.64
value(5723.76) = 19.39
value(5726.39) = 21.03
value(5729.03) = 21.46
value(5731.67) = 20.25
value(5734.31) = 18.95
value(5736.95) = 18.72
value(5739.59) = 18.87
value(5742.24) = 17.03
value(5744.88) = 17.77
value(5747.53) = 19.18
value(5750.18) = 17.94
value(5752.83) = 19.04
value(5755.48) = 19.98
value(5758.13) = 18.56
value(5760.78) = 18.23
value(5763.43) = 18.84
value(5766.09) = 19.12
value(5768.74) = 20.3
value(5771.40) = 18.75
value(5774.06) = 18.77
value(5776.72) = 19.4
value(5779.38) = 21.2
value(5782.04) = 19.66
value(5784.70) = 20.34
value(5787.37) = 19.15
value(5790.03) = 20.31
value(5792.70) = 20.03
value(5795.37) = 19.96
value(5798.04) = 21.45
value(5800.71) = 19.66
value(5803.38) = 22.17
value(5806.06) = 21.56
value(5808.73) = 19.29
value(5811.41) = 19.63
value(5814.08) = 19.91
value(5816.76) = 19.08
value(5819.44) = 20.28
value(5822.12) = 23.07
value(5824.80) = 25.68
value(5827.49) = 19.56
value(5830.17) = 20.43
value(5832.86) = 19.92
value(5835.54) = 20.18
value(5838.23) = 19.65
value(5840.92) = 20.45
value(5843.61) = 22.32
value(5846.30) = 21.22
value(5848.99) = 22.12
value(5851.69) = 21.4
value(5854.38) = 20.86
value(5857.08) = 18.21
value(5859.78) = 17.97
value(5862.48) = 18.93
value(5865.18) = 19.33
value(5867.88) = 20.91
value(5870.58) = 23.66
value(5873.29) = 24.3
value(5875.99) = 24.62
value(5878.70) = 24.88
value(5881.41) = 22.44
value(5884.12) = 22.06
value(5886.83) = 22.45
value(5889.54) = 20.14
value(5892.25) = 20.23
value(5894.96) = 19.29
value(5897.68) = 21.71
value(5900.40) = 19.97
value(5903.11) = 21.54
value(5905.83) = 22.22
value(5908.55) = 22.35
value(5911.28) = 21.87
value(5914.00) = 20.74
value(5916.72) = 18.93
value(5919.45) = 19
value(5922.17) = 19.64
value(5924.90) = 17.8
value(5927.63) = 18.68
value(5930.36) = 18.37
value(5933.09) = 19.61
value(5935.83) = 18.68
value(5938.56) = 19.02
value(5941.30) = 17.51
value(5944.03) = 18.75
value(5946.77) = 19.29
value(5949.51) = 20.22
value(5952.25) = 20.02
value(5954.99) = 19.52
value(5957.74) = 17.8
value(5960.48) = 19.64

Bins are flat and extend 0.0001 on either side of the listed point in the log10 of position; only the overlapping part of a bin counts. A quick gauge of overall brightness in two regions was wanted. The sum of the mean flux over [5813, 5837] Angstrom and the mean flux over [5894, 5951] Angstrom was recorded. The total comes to 40.67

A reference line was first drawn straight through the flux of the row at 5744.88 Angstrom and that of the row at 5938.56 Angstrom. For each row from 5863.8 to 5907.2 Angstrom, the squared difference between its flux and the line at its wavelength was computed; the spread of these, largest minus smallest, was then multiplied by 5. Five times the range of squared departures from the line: 194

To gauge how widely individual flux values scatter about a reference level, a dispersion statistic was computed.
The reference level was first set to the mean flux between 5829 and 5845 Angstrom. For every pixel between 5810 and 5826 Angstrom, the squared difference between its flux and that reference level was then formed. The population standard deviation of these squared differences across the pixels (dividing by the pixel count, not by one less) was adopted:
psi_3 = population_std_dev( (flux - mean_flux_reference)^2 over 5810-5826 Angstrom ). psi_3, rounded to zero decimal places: 10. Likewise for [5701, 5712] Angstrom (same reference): 1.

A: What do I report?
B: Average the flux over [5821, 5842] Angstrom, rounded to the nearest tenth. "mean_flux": 21.1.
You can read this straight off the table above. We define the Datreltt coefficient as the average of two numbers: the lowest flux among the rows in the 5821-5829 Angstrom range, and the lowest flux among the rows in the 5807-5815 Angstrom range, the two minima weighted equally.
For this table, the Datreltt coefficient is 19.4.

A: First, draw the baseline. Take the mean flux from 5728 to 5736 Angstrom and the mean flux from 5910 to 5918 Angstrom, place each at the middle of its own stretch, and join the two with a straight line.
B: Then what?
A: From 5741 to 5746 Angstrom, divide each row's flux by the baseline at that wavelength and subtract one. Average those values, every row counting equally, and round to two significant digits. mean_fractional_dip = -0.14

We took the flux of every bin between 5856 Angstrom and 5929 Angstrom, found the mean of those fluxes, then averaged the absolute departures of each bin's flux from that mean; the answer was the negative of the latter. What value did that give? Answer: -1.7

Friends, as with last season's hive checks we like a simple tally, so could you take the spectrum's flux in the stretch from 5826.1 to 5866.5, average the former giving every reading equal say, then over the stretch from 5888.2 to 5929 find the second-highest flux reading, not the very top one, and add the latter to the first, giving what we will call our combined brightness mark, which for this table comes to 42.4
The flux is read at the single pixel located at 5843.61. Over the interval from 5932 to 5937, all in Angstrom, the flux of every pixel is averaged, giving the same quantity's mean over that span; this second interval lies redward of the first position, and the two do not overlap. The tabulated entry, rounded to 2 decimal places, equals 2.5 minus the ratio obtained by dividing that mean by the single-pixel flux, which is 1.64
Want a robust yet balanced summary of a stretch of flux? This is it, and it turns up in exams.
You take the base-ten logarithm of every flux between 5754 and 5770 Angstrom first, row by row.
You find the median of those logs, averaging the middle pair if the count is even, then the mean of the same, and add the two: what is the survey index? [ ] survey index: 2.561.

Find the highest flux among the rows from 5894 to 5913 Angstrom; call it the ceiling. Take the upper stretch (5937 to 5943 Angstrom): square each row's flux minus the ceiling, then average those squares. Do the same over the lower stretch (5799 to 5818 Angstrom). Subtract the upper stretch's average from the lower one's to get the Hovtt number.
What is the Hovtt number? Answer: -11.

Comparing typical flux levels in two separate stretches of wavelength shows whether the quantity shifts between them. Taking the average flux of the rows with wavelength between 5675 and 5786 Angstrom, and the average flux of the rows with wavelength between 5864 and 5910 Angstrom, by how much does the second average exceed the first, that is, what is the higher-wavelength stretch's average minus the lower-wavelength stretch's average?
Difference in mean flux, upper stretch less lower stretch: 2.63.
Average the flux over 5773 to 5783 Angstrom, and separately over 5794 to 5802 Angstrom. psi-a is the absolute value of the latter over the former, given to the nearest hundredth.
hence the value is 1.03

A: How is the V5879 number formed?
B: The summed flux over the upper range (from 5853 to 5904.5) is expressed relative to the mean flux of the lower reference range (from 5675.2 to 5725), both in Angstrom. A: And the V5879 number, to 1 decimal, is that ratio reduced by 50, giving -29.0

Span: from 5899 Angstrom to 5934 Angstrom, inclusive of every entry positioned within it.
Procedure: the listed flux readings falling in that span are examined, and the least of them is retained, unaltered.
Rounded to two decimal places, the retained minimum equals 17.80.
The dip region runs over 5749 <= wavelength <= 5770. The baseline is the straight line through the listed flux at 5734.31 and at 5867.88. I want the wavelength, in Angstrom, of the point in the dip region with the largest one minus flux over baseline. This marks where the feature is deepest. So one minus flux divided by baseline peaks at 5750.18 Angstrom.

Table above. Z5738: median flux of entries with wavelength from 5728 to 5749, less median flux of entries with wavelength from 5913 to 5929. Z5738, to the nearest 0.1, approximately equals -0.1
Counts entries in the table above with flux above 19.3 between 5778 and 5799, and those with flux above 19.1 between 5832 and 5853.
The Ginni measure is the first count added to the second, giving 15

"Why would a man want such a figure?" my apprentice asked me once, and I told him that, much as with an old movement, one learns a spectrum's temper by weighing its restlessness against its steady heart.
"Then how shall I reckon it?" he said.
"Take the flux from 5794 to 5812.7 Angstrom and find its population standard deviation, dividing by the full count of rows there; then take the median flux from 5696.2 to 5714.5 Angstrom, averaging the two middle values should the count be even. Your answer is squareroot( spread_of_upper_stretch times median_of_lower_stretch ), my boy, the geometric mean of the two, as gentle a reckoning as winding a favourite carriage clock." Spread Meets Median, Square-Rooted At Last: 4.4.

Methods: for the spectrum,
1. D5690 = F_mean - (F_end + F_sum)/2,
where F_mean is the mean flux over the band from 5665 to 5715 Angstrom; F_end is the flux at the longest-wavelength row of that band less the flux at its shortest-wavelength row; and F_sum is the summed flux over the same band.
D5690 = -162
